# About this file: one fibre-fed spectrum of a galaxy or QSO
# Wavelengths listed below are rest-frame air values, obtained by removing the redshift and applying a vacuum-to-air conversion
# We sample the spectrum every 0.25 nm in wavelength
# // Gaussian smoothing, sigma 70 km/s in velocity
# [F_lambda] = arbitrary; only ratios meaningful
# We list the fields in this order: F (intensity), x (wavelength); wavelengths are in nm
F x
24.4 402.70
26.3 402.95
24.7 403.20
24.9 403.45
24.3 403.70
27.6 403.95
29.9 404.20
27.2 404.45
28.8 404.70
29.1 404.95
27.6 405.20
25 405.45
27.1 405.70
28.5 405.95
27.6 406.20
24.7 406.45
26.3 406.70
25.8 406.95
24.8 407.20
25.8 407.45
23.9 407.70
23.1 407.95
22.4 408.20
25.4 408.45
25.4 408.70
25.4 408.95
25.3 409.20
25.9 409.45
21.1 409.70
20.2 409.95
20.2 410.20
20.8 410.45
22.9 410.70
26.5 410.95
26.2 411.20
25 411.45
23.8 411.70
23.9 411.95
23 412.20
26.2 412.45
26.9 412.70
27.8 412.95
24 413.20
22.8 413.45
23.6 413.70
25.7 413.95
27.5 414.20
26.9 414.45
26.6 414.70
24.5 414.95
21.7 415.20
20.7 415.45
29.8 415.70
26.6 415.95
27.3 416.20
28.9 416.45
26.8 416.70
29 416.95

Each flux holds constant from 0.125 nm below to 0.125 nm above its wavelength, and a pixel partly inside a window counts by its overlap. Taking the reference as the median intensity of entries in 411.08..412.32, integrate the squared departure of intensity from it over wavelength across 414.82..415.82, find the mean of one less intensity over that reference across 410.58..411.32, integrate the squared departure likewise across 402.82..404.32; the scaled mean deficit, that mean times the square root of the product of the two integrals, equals -0.7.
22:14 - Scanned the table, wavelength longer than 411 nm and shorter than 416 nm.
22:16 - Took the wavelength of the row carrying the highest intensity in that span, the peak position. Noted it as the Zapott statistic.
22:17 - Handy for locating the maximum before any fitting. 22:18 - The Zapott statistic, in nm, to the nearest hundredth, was 415.70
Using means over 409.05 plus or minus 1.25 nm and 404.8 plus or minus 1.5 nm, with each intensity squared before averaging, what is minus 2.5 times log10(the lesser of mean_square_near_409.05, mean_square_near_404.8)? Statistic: -6.86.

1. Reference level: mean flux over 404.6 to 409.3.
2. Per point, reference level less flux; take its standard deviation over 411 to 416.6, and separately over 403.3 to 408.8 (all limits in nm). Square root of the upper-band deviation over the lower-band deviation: 1.08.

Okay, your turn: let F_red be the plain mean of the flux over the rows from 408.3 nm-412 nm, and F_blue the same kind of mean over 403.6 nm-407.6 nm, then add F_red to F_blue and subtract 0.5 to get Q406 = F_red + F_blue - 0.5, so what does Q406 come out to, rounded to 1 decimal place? 50.2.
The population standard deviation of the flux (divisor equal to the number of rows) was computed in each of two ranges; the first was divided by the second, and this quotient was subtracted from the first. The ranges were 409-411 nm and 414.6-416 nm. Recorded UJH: 1.69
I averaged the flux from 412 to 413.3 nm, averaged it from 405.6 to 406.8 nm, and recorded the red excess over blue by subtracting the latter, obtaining -1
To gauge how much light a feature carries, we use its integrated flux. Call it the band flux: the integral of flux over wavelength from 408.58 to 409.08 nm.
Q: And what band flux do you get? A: 12.70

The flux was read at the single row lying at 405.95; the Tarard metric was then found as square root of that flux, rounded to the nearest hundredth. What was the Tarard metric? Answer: 5.34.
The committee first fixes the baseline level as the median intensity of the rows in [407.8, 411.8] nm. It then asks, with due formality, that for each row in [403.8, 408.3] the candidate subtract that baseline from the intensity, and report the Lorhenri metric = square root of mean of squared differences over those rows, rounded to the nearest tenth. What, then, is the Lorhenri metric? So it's 2.9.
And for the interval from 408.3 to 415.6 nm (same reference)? 2.2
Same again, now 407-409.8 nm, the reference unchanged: 1.5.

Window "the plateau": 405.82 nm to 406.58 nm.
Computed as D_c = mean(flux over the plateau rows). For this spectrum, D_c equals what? 26.9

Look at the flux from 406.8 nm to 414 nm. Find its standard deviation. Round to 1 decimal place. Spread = 2.0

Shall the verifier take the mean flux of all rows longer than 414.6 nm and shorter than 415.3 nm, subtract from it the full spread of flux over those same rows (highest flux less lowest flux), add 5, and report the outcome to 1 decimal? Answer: 24.4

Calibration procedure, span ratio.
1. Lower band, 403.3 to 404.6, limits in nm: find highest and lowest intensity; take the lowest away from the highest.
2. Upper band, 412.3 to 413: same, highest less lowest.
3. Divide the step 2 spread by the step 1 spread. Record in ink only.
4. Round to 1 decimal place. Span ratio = 0.3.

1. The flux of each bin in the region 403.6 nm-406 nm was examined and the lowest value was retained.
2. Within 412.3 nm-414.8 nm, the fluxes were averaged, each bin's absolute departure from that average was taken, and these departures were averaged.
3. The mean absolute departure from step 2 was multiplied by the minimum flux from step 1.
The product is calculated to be 35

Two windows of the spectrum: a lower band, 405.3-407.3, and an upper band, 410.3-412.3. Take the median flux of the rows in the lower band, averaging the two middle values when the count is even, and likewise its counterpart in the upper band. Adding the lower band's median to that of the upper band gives 49.9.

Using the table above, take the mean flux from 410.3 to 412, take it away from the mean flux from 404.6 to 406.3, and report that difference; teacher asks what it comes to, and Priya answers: 3.5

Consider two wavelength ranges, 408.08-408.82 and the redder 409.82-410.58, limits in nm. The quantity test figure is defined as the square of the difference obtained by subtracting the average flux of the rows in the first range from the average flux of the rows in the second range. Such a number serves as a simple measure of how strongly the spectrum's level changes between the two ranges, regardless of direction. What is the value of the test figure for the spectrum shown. 16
